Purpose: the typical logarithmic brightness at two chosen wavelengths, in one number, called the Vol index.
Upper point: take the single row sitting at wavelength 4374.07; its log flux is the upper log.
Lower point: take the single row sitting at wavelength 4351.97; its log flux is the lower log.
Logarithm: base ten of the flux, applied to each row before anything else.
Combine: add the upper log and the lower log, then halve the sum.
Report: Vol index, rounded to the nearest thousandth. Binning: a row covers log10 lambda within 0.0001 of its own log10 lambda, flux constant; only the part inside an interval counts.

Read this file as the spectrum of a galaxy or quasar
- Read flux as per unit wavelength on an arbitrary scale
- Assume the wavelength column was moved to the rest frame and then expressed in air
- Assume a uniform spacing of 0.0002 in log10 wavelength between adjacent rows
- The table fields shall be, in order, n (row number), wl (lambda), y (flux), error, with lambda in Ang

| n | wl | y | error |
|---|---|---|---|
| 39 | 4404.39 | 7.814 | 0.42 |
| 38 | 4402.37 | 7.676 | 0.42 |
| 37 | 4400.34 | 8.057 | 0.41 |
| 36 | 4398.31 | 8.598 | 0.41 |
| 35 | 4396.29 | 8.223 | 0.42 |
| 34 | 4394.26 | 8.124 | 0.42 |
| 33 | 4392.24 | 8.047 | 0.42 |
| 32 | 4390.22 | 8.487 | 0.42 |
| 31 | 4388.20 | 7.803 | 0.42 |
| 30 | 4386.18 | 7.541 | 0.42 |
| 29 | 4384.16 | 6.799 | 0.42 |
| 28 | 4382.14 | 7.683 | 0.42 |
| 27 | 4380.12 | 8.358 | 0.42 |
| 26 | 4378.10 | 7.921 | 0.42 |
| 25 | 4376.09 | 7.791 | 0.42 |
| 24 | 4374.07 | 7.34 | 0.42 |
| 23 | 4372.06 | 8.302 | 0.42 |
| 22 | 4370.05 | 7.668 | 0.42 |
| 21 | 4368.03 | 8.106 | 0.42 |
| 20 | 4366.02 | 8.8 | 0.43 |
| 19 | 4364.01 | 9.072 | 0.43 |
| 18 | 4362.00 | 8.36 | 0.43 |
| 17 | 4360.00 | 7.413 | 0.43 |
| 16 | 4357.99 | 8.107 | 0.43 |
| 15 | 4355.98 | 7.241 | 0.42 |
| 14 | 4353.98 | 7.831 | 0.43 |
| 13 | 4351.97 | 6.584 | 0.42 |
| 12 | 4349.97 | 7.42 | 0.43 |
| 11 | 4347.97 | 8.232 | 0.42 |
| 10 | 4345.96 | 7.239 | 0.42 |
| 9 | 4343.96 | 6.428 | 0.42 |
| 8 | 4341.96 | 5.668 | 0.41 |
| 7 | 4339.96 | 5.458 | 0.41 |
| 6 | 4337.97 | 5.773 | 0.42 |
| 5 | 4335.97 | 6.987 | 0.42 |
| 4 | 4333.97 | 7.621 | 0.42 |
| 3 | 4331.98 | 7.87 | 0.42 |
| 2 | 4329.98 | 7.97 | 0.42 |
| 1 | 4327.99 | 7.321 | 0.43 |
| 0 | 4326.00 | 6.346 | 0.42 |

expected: 0.842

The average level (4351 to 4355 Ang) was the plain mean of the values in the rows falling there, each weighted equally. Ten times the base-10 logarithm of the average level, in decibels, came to 8.6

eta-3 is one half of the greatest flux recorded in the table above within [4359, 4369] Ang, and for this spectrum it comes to 4.5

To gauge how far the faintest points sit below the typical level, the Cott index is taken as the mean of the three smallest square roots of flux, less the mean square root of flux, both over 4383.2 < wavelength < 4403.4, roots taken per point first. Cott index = -0.11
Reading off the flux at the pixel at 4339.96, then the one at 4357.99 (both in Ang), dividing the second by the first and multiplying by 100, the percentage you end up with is 149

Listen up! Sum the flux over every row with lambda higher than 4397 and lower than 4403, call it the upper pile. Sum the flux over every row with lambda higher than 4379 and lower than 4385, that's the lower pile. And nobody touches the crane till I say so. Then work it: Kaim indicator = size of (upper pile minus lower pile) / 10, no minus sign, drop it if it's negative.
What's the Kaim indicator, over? 0.15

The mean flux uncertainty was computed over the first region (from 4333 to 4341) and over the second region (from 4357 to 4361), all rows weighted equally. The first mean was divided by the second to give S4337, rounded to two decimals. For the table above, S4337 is 0.97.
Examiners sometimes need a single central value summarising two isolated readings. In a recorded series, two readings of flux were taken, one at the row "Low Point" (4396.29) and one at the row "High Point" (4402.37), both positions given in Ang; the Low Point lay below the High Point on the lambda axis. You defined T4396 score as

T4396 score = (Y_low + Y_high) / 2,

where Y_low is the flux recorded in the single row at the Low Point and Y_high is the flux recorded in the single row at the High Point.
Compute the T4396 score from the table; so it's 7.9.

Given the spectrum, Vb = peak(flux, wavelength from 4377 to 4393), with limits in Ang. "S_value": 8.487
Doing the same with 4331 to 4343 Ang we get 7.87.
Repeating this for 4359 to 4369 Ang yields 9.072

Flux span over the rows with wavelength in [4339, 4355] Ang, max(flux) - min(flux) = 2.8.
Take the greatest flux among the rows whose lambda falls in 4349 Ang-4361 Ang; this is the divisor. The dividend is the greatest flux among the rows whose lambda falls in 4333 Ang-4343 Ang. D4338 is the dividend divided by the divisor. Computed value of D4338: 0.94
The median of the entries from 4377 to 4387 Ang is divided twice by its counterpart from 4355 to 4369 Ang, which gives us 0.117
